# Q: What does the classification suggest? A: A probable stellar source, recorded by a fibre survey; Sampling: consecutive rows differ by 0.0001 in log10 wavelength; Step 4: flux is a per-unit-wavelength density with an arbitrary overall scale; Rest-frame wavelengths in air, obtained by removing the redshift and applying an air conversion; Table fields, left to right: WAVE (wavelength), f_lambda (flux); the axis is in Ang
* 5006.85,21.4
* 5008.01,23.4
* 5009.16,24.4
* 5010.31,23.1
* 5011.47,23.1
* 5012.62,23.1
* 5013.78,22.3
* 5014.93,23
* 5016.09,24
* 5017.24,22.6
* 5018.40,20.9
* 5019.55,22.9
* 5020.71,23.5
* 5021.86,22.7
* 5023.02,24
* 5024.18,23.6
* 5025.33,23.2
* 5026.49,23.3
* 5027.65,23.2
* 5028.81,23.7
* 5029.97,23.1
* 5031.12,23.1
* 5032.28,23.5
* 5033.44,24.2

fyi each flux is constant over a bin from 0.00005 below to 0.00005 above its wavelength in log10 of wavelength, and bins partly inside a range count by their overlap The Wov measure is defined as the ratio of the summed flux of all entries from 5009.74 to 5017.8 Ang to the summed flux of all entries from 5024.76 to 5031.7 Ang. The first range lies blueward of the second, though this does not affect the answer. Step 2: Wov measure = 1.2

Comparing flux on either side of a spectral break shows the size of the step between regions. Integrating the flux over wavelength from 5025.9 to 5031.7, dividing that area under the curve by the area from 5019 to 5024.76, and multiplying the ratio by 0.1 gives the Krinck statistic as 0.100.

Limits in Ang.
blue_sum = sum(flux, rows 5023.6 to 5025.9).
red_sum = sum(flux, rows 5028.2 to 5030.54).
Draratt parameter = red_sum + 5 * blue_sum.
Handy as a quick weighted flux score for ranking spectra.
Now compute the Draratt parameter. 281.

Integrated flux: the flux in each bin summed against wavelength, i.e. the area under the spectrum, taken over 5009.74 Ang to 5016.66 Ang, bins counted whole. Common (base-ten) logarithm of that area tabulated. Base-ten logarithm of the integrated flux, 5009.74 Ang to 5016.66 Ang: 2.2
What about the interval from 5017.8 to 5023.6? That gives 2.1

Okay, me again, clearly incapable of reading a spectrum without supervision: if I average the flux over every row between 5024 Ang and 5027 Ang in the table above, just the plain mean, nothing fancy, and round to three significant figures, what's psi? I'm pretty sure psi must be 23.4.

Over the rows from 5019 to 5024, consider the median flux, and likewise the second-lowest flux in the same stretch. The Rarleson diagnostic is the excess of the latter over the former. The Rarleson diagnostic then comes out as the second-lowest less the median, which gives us -0.30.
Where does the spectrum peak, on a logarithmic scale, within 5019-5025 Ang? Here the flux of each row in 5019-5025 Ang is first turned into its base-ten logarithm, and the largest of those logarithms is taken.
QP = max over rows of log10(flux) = 1.38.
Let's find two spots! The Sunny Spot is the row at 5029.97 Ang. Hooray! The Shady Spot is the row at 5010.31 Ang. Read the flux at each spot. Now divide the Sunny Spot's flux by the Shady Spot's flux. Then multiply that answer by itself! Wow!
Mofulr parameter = 1.00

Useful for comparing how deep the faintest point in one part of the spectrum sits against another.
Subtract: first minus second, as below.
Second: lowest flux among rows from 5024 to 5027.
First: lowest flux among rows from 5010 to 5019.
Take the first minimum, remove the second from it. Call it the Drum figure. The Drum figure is -2.3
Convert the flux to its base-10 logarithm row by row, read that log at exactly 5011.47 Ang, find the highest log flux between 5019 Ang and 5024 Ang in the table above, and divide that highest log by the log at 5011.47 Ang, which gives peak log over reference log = 1.01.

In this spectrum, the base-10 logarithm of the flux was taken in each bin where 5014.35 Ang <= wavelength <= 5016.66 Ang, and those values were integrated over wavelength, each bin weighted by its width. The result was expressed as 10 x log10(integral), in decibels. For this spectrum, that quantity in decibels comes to 5.01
